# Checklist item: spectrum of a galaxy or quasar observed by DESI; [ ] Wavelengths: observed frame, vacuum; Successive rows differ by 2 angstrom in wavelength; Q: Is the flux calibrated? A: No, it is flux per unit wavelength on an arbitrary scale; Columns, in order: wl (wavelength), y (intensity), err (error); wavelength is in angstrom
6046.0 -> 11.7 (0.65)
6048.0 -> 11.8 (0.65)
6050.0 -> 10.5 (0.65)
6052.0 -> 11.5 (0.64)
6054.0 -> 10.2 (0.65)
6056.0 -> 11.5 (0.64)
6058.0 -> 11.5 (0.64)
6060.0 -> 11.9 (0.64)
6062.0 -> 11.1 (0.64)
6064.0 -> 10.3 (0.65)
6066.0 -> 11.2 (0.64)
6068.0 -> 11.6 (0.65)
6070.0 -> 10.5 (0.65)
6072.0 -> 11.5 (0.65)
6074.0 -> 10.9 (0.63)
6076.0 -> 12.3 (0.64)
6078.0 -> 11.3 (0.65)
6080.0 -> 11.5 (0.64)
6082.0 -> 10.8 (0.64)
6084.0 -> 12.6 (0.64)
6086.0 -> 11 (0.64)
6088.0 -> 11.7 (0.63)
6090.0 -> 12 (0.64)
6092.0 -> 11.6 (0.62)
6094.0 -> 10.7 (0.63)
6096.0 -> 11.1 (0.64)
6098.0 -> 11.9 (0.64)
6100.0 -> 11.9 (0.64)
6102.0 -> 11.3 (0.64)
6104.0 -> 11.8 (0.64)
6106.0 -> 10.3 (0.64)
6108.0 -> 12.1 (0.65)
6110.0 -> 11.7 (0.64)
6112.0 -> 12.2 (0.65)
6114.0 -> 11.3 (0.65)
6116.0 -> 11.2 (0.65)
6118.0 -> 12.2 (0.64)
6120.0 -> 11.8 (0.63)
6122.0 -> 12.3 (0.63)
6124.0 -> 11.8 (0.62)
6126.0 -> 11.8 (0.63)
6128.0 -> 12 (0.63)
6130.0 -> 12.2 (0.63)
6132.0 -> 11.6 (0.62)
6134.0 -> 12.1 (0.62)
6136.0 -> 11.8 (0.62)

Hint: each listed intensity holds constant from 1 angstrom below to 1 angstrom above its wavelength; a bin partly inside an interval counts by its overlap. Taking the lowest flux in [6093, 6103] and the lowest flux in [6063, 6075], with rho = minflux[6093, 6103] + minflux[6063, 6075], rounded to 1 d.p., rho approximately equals 21.0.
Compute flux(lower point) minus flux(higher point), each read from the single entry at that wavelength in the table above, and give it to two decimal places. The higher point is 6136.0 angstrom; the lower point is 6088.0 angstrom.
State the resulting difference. -0.10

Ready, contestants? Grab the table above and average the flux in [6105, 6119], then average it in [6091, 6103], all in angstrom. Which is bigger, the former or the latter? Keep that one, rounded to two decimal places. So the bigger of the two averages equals 11.57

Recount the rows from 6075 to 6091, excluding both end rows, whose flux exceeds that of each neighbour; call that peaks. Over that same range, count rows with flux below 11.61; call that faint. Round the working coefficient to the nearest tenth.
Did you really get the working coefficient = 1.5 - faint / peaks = -0.5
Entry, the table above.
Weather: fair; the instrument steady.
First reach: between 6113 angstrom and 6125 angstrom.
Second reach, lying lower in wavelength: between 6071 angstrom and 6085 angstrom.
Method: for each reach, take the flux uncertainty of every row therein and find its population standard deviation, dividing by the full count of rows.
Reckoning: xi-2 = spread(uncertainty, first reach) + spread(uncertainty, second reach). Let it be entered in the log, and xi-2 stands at 0.017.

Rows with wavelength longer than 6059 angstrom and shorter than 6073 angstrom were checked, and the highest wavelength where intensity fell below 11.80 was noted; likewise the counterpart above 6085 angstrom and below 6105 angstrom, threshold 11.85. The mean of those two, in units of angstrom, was 6088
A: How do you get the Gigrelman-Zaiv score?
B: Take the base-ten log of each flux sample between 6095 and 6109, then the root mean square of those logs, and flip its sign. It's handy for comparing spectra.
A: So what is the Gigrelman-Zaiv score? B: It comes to -1.06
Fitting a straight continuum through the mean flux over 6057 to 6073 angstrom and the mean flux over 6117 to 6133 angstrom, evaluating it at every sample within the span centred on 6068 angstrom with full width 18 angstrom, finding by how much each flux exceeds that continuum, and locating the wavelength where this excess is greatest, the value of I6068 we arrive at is 6076.0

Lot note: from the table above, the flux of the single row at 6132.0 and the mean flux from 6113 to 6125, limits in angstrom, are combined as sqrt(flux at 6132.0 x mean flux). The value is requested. 11.68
